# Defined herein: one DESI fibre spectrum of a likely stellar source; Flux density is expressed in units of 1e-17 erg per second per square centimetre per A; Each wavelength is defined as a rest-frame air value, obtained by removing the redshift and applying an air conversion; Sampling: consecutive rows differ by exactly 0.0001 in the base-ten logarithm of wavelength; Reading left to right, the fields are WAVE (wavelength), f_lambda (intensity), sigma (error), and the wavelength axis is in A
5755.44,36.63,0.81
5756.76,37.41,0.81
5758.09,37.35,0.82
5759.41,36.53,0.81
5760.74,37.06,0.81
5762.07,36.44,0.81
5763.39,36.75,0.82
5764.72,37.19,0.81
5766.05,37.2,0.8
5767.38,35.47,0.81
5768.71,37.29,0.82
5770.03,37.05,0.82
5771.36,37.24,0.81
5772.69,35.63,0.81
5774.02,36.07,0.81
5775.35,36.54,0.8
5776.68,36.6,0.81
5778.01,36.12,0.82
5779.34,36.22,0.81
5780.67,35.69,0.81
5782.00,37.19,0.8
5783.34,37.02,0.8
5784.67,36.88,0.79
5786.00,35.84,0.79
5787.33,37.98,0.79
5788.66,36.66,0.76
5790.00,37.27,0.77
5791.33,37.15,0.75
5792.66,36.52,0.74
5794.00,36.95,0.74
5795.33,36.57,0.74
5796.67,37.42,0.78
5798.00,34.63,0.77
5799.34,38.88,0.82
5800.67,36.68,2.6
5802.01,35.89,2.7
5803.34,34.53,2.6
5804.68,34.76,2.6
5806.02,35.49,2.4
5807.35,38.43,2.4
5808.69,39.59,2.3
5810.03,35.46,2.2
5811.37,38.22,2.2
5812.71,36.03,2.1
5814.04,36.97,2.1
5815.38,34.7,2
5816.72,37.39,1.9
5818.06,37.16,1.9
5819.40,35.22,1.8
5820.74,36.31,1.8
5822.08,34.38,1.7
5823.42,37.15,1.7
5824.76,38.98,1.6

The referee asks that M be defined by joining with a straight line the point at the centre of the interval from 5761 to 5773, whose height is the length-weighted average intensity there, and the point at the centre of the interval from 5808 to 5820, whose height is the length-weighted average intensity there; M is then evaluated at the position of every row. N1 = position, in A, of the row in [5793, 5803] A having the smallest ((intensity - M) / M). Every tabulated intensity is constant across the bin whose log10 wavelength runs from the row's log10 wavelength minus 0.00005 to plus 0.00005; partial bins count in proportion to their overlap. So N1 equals 5798.00 A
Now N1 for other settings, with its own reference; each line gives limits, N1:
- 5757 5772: 5767.38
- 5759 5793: 5767.38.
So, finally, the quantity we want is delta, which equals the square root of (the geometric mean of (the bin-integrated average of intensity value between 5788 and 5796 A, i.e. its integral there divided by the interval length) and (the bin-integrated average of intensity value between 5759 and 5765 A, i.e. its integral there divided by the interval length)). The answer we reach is 6.07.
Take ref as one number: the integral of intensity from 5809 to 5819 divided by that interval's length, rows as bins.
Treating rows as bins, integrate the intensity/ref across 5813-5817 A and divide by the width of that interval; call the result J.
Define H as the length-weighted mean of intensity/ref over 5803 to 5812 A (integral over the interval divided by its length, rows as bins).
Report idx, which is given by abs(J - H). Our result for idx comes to 0.0109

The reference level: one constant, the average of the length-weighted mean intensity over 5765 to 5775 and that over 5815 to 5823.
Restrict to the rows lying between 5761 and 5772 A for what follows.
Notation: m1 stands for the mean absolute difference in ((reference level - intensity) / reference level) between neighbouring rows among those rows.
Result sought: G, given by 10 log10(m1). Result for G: -17.3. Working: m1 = 0.02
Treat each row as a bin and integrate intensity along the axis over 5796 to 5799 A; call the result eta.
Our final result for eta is 109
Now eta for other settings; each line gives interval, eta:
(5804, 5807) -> 106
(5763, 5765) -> 74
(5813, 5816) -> 108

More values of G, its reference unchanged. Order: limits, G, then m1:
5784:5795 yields -16.1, 0.02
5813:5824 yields -12.9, 0.05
